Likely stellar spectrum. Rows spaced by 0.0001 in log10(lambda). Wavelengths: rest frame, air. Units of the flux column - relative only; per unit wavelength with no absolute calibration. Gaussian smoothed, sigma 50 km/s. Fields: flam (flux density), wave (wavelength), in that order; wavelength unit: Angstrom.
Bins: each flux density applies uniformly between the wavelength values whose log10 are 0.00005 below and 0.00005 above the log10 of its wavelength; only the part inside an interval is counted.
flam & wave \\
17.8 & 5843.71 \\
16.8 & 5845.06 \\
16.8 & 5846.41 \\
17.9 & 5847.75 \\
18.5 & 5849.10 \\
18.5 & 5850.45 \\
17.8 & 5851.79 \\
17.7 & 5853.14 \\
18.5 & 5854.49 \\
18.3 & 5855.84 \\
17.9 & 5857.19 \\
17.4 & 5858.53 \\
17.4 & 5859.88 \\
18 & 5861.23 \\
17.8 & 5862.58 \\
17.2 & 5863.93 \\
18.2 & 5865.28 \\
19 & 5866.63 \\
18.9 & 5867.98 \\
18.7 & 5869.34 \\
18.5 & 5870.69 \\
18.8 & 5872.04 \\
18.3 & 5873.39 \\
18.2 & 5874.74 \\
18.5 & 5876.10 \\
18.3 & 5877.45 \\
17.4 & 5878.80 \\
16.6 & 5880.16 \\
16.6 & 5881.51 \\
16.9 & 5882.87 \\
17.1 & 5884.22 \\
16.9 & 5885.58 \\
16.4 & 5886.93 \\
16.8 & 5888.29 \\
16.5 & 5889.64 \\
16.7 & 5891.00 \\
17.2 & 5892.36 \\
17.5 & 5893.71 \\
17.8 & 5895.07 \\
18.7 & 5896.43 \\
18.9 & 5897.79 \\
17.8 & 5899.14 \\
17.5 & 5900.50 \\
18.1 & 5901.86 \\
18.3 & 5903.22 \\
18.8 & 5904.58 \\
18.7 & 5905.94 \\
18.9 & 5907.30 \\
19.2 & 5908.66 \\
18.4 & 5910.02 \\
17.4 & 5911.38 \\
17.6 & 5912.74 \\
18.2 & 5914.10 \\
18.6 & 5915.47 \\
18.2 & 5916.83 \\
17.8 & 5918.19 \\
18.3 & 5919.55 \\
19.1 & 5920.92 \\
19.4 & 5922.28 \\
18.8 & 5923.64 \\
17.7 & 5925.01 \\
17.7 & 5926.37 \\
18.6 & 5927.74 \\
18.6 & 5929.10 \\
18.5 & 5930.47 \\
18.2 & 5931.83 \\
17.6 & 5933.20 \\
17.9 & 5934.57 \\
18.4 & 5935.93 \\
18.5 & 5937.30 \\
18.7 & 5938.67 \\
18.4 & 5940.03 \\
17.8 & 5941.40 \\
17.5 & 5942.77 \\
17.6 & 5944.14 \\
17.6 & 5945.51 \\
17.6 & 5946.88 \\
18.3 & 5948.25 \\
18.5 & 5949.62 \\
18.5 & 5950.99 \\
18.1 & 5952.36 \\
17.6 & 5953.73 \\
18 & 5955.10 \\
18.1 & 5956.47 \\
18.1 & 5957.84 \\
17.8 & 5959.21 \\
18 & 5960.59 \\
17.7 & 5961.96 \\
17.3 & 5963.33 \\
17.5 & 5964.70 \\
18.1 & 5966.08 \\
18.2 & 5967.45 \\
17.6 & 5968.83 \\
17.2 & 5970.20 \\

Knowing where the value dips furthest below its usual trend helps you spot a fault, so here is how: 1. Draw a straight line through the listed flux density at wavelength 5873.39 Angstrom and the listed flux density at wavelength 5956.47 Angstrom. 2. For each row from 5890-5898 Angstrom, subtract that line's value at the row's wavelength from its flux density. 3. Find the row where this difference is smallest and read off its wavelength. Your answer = 5891.00 Angstrom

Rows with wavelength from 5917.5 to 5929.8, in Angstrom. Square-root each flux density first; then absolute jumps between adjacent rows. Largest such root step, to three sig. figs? 0.129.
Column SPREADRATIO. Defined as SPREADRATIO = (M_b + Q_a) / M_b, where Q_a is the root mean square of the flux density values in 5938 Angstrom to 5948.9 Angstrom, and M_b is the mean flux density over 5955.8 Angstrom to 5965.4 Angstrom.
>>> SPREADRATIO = 2.009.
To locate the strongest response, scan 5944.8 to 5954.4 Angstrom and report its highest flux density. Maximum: 18.5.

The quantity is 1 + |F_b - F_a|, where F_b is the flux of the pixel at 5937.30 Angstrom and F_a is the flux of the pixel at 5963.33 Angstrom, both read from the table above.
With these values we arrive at 2.2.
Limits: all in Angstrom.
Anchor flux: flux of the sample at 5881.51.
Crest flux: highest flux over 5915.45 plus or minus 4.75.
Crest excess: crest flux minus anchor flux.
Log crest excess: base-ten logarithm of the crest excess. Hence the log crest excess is 0.301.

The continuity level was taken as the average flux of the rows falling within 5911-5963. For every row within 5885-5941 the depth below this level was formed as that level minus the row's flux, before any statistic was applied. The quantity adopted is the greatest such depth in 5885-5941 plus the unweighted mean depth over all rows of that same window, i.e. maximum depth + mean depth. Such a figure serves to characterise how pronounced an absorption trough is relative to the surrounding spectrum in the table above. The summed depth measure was 1.8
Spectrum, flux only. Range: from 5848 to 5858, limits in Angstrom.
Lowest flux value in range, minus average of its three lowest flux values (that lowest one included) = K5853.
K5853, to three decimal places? -0.100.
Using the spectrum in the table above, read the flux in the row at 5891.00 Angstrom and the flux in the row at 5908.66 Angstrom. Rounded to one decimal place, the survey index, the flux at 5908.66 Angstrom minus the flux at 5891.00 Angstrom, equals 2.5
